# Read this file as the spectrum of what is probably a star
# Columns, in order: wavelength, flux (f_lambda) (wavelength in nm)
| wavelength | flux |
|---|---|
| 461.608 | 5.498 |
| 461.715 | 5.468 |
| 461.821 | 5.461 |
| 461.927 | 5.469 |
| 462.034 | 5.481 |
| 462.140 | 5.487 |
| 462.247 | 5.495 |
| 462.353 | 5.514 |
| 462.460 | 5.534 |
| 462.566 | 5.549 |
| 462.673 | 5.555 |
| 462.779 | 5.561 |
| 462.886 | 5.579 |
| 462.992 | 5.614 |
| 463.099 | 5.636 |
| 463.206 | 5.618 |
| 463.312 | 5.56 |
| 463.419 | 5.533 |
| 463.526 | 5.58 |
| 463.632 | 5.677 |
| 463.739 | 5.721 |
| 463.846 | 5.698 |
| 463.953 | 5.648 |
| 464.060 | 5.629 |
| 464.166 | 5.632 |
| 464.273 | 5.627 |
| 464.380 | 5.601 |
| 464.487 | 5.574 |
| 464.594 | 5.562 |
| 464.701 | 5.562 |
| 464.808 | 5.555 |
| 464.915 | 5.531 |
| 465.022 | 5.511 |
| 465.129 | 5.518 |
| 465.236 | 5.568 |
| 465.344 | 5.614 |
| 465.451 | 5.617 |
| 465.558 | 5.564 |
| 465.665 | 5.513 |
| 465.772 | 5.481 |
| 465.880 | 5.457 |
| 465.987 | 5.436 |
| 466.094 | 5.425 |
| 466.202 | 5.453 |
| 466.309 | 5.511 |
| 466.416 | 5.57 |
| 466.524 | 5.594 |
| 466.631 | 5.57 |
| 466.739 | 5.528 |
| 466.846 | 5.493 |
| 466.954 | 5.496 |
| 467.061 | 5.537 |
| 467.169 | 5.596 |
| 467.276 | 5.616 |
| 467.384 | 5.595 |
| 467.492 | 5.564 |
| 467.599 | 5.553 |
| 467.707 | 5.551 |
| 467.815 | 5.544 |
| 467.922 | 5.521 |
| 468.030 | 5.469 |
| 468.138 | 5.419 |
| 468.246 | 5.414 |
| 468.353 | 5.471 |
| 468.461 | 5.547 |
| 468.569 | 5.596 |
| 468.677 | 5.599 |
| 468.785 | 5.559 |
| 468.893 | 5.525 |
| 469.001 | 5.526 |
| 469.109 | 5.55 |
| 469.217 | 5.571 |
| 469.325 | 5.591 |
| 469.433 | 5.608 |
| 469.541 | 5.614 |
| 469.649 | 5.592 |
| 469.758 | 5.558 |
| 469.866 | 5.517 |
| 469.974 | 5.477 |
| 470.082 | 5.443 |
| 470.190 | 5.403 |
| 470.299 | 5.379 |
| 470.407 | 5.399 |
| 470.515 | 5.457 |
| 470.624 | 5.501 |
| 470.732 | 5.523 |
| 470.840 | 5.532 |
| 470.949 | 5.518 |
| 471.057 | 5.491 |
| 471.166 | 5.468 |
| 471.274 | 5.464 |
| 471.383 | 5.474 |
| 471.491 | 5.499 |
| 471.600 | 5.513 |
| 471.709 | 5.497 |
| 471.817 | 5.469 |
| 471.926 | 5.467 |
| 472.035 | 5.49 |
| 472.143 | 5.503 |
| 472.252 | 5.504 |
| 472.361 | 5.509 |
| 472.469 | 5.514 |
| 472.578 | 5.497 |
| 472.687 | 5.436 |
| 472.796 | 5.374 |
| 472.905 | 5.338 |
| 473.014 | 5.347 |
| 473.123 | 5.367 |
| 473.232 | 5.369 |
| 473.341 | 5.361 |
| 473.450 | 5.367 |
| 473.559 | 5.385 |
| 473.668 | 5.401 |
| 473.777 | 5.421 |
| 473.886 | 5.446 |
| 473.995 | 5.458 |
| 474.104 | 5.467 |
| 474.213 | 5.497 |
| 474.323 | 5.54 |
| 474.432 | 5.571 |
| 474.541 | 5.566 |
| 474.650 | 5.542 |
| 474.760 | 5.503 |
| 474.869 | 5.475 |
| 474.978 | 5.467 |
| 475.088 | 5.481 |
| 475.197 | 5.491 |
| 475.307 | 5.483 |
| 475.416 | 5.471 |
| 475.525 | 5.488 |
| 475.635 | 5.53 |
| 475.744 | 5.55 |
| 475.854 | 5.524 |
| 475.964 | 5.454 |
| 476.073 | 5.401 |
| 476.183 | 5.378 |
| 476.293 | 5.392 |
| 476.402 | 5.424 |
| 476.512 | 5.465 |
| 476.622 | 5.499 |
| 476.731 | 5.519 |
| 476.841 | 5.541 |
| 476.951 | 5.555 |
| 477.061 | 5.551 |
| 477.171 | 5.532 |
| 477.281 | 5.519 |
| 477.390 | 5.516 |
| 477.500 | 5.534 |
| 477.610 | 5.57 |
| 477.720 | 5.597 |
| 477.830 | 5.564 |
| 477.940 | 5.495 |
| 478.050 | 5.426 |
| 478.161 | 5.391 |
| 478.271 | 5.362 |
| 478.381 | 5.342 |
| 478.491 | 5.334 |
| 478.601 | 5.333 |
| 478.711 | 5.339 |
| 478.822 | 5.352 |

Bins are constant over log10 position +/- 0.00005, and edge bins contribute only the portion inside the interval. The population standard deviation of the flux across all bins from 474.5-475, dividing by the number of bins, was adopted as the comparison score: 0.0382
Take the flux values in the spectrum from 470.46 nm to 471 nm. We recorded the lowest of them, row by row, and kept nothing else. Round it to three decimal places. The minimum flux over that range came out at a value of 5.457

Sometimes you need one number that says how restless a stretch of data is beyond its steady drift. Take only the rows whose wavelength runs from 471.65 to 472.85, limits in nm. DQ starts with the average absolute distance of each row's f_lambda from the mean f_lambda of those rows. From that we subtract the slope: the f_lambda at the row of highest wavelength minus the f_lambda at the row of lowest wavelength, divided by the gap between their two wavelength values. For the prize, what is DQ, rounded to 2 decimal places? 0.14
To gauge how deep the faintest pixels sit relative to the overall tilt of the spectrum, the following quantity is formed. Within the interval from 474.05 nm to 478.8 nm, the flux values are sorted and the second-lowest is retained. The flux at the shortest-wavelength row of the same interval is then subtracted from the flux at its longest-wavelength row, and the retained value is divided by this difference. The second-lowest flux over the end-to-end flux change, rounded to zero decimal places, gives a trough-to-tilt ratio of -42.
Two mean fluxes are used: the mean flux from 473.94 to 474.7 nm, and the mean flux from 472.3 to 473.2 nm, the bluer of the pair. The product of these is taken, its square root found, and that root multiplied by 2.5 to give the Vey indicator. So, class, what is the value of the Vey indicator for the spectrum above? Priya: 13.7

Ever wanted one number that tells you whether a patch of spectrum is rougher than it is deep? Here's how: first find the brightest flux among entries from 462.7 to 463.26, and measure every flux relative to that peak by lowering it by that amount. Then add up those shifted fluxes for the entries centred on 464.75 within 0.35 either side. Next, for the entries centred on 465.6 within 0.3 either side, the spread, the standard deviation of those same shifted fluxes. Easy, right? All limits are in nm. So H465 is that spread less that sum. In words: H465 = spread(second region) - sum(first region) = 0.6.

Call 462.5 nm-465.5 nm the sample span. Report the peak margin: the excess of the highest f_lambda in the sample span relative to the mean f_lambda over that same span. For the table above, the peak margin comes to 0.127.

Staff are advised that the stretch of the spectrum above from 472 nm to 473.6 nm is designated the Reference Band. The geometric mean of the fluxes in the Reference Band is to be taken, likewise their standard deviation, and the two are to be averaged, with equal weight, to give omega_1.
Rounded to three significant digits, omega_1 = 2.75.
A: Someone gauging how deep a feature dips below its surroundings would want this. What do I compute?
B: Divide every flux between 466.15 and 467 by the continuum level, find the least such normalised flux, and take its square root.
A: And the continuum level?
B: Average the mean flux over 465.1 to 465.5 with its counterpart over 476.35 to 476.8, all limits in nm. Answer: 0.993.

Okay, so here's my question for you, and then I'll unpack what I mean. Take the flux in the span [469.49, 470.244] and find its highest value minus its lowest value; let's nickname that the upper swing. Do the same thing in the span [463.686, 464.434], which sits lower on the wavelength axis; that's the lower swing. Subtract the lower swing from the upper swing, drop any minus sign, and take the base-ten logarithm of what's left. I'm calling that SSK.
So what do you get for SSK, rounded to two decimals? -1.04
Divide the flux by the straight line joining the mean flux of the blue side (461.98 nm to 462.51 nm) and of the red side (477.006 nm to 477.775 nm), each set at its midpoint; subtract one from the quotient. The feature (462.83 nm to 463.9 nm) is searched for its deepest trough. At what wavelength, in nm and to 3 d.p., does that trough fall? 463.419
